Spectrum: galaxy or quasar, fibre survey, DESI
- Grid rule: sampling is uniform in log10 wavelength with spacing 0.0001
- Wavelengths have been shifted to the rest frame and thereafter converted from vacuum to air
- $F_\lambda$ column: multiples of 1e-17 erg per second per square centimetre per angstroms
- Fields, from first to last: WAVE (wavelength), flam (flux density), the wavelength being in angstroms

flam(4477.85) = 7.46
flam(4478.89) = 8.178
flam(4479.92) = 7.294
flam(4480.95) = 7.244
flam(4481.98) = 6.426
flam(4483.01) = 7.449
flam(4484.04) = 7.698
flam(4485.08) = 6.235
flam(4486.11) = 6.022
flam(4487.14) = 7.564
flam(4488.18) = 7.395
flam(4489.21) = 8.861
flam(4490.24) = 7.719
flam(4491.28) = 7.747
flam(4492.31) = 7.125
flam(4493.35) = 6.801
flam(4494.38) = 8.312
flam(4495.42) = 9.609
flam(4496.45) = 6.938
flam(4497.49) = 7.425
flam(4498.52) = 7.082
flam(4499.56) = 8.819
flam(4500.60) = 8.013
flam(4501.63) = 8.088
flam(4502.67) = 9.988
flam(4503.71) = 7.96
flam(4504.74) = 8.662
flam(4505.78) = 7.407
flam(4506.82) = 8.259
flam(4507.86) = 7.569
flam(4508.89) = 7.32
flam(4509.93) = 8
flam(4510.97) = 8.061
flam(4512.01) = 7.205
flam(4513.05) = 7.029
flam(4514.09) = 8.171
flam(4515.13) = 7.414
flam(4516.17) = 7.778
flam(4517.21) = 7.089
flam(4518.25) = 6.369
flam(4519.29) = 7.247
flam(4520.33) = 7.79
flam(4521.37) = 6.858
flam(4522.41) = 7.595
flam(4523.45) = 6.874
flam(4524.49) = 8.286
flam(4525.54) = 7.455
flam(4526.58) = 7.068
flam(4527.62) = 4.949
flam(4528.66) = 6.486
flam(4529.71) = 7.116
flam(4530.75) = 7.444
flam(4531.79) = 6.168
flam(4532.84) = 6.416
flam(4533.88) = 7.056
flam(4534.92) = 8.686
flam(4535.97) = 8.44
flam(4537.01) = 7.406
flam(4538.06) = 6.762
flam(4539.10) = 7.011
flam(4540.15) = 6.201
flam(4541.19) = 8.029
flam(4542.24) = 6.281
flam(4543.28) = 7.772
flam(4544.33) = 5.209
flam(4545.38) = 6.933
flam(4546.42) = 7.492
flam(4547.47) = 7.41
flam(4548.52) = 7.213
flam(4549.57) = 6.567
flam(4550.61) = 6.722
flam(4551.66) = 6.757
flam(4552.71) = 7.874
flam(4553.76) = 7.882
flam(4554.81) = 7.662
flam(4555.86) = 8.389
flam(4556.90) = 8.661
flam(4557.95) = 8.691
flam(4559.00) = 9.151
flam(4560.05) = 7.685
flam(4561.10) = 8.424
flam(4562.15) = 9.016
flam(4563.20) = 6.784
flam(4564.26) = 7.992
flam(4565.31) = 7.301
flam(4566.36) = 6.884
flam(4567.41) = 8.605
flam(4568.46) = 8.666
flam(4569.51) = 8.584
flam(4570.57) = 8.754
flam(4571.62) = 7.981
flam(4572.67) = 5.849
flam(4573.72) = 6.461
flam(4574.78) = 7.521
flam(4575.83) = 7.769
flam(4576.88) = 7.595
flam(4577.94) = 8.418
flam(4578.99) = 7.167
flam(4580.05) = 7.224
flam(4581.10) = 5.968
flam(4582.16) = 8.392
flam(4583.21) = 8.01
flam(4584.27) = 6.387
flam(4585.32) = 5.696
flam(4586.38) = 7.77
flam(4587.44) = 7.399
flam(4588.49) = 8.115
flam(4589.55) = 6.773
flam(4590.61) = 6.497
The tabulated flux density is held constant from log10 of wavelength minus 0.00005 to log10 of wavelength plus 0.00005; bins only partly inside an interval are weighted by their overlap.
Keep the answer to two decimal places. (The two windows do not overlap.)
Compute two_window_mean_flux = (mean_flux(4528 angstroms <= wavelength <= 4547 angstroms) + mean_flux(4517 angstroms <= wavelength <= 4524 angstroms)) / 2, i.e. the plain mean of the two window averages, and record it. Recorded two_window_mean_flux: 7.08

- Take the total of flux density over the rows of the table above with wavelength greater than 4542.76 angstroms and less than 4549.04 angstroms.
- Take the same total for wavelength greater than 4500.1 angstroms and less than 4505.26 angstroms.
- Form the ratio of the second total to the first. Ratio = 1.0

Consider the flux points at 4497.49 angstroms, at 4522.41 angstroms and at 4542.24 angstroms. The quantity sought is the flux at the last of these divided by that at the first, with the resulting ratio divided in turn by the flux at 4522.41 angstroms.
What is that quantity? 0.11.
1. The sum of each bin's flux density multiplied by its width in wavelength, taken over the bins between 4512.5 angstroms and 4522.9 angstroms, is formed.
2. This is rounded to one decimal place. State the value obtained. 76.3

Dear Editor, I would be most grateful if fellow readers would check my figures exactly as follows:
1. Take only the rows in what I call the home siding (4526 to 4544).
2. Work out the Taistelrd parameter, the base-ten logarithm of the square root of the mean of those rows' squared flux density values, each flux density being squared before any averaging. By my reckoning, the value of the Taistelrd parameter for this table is 0.85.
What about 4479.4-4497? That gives 0.87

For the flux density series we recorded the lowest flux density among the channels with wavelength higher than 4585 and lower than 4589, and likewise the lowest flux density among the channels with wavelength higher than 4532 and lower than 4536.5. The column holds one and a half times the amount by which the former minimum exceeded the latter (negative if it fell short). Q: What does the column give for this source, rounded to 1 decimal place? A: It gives -1.1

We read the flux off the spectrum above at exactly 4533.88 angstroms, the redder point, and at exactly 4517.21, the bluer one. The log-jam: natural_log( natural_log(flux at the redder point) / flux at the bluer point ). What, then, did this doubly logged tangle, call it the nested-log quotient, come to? -1.29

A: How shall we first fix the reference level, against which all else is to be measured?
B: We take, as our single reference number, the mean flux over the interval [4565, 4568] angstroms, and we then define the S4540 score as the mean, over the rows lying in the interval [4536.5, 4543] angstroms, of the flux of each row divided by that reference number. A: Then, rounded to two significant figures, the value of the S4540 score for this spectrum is 0.91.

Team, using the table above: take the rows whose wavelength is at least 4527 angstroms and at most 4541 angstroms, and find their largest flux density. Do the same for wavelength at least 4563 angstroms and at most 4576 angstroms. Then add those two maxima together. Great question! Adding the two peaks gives 17.4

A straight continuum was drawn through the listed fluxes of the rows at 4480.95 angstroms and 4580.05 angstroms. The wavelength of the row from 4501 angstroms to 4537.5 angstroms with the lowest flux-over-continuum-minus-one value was 4527.62 angstroms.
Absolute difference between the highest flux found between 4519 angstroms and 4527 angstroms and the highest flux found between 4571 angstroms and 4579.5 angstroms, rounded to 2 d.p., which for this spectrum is 0.13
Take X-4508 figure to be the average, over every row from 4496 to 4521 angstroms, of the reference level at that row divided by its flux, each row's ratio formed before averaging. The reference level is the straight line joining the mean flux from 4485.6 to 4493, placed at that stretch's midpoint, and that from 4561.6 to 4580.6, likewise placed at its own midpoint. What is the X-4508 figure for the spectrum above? 0.98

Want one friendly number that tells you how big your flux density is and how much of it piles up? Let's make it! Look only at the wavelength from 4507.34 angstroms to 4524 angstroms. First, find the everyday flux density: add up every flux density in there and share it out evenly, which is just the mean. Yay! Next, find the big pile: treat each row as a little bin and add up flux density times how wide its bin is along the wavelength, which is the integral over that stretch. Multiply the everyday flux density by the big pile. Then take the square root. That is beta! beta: 30.2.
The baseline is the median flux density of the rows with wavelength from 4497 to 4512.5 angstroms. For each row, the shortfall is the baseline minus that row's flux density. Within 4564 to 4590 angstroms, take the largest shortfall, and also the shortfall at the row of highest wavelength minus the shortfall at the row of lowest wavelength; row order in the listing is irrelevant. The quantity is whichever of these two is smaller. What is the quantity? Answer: 1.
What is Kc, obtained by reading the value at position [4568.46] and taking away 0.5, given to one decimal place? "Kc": 8.2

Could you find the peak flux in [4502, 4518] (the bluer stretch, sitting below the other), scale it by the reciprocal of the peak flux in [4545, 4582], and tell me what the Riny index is 1.09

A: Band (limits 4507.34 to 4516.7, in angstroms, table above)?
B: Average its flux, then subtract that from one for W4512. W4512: -6.6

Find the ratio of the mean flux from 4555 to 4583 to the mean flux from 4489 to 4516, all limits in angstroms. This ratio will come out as 0.99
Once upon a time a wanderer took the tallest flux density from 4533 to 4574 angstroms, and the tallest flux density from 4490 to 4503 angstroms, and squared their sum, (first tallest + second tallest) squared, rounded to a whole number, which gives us 366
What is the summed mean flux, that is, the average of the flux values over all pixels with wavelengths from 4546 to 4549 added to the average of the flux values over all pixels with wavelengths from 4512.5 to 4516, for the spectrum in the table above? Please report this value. 14.9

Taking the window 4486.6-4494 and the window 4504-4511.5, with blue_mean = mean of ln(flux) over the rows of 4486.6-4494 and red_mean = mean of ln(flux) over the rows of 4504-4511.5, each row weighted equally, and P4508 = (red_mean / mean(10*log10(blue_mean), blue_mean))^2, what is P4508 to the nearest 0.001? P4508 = 0.658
